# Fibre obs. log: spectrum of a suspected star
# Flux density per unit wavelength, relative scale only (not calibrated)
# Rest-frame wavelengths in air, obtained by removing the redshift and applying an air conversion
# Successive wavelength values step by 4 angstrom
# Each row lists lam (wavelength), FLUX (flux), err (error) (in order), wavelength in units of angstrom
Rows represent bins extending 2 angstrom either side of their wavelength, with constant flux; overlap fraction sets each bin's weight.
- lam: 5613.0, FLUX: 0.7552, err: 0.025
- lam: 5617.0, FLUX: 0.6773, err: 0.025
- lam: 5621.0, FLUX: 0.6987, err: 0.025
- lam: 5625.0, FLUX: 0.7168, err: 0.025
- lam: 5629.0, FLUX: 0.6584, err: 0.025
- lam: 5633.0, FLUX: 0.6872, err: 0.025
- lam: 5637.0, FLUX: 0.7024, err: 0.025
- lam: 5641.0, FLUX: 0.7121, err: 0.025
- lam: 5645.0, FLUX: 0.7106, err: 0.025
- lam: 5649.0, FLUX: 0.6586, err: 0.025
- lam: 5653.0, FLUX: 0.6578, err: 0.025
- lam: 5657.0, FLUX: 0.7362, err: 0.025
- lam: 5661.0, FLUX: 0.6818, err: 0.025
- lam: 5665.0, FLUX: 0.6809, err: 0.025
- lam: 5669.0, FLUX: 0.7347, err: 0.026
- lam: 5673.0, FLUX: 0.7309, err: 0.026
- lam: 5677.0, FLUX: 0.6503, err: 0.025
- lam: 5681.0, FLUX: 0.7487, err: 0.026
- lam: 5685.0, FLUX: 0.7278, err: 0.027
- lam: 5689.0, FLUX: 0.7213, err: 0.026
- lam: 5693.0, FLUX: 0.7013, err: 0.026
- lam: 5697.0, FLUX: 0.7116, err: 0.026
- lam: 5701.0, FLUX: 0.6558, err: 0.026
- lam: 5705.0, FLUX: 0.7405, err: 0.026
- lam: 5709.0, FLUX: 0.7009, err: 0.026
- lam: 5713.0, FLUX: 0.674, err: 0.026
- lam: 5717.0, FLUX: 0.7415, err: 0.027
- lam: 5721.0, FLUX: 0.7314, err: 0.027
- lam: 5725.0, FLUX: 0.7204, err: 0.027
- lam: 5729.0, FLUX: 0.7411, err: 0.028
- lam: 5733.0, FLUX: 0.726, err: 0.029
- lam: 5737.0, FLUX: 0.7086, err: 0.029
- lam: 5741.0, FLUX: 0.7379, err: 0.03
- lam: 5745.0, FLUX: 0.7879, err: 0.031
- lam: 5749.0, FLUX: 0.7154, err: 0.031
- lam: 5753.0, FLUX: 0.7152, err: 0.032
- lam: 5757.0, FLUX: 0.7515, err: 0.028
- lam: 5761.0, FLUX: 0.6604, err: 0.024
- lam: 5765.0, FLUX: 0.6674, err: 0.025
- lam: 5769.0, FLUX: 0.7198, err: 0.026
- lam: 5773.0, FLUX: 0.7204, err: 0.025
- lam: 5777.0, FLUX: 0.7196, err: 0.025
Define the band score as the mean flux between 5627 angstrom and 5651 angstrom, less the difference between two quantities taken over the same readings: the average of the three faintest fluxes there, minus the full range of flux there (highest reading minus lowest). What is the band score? 0.074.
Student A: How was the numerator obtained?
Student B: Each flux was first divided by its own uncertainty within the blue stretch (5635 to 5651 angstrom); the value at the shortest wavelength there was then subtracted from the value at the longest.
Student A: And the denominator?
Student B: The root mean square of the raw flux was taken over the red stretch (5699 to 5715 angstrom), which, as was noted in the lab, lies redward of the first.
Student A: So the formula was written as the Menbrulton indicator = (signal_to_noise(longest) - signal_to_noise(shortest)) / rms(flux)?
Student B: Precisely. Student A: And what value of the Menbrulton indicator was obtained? -2.53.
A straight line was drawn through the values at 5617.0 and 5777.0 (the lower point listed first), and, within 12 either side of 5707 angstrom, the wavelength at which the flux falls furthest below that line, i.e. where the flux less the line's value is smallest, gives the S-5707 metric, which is 5701.0 angstrom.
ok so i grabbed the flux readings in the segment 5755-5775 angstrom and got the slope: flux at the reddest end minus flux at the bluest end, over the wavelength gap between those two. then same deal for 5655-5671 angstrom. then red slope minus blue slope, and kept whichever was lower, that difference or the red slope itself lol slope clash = -0.002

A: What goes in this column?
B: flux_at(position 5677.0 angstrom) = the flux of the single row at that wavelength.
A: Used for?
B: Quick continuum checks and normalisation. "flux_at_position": 0.6503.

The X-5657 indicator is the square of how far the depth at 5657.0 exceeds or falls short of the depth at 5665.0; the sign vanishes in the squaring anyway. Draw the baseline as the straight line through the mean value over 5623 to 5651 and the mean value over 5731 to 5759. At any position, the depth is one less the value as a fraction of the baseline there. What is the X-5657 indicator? 0.0069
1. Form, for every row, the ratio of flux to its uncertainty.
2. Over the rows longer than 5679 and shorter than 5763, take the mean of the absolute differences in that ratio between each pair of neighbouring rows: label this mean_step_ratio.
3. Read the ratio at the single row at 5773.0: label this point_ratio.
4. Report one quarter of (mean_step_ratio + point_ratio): 7.52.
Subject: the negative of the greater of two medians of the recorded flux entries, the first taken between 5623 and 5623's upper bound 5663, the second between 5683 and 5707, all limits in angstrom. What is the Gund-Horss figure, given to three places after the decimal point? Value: -0.716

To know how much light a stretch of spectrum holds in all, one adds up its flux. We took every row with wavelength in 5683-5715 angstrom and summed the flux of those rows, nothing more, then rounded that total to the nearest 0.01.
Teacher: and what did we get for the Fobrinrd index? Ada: 5.63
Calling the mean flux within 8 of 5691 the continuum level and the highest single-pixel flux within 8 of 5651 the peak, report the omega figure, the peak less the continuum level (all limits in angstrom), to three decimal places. 0.021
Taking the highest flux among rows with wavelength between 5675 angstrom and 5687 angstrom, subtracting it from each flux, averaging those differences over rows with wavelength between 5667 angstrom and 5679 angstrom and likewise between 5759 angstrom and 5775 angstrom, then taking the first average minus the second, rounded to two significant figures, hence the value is 0.013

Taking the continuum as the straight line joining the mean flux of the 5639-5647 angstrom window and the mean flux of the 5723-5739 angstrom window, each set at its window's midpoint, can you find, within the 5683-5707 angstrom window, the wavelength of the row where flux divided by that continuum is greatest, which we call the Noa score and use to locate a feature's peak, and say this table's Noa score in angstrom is 5705.0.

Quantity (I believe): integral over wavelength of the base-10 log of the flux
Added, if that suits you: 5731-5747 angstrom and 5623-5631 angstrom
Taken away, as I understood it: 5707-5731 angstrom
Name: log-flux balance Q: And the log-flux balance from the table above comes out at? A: 0.1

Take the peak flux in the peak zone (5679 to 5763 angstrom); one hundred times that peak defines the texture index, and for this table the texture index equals 79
